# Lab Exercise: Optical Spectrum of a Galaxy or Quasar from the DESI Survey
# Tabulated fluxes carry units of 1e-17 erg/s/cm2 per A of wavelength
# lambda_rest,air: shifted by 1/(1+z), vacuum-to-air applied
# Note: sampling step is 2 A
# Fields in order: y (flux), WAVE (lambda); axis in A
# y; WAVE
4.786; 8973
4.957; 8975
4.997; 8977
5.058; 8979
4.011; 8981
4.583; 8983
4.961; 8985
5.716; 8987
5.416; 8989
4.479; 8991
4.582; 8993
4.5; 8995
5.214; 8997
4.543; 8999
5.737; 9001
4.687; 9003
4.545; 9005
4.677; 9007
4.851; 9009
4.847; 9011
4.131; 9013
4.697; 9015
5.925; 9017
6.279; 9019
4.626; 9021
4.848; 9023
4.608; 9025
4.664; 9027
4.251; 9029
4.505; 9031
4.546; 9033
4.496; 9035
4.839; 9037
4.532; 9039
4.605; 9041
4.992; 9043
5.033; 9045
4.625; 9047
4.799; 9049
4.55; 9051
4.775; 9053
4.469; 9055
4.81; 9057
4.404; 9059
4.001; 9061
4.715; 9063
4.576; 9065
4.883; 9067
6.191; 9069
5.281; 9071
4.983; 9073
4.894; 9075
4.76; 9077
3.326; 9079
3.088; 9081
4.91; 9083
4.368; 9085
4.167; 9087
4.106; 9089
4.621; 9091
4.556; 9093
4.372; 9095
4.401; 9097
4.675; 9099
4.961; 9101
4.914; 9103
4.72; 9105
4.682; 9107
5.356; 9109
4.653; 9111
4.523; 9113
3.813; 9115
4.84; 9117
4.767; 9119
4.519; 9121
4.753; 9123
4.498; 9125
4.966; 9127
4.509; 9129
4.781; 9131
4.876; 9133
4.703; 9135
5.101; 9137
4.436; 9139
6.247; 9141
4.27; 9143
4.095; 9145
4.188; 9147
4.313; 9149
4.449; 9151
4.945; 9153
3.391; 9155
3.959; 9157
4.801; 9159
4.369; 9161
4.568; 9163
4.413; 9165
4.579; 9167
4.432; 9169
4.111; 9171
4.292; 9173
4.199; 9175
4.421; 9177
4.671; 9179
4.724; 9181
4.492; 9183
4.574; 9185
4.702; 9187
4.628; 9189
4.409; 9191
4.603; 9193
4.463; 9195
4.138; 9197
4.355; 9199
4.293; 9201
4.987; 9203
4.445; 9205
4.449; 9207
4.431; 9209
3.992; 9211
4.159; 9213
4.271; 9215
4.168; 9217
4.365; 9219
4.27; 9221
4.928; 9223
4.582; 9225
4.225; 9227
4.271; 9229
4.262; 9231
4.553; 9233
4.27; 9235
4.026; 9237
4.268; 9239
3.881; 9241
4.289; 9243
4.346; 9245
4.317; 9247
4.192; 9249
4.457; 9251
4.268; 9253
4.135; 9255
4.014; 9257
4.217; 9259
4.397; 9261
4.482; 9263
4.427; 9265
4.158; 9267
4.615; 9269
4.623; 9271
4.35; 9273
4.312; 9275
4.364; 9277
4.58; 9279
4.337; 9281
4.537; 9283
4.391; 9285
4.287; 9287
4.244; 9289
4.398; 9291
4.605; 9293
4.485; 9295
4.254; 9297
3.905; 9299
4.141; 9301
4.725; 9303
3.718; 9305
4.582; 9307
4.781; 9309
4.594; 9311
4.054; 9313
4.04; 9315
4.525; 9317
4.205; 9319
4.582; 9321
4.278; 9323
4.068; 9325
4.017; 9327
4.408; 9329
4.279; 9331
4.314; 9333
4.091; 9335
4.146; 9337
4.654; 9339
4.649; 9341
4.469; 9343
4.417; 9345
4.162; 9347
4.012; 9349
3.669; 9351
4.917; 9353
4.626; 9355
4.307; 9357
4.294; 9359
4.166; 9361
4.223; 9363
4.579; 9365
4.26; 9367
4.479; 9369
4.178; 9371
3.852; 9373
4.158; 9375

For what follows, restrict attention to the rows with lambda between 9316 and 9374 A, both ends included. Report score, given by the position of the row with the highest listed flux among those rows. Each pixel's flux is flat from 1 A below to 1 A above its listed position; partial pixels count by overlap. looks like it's 9353 A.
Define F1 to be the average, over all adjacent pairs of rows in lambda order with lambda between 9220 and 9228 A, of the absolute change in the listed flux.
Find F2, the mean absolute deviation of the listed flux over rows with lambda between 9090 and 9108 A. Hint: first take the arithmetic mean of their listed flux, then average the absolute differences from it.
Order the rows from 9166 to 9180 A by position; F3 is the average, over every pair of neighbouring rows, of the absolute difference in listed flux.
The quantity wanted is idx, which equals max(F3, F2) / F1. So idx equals 0.4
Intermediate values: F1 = 0.45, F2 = 0.15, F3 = 0.20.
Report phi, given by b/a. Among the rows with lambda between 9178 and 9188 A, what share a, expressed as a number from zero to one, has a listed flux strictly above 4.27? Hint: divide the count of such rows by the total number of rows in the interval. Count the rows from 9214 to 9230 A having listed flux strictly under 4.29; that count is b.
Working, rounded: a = 1.00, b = 5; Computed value 5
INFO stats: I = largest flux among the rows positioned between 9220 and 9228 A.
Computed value 4.928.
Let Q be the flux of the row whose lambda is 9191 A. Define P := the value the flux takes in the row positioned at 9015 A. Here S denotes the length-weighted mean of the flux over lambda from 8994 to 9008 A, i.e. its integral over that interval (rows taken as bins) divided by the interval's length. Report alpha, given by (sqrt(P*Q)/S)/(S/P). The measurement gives 0.91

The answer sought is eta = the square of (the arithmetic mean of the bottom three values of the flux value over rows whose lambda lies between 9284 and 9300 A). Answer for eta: 17.1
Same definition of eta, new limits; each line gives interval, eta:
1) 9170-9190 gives 17.6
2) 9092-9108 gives 19.7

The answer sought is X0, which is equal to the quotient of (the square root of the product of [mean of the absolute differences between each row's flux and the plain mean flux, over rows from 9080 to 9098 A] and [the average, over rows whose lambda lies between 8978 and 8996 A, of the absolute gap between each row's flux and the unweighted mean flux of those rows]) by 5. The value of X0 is 0.075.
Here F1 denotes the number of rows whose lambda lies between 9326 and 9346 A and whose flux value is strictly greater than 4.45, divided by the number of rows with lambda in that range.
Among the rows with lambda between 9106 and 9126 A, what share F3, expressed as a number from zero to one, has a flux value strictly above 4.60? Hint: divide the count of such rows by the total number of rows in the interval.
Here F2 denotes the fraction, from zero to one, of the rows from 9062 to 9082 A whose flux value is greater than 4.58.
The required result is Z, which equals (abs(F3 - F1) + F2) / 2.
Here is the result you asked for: 0.50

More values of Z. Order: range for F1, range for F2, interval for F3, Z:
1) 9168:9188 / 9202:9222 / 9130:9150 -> 0.05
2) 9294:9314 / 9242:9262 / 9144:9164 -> 0.15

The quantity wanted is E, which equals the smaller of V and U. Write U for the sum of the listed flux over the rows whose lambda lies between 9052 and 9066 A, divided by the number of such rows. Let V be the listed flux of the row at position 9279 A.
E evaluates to 4.54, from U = 4.54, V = 4.58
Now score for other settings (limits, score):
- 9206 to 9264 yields 9223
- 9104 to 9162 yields 9141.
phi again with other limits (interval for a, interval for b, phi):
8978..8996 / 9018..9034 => 1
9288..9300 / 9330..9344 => 6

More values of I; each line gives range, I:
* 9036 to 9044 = 4.992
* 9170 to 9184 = 4.724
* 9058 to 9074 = 6.191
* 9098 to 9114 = 5.356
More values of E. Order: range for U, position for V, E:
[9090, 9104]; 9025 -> 4.61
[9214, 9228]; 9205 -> 4.40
